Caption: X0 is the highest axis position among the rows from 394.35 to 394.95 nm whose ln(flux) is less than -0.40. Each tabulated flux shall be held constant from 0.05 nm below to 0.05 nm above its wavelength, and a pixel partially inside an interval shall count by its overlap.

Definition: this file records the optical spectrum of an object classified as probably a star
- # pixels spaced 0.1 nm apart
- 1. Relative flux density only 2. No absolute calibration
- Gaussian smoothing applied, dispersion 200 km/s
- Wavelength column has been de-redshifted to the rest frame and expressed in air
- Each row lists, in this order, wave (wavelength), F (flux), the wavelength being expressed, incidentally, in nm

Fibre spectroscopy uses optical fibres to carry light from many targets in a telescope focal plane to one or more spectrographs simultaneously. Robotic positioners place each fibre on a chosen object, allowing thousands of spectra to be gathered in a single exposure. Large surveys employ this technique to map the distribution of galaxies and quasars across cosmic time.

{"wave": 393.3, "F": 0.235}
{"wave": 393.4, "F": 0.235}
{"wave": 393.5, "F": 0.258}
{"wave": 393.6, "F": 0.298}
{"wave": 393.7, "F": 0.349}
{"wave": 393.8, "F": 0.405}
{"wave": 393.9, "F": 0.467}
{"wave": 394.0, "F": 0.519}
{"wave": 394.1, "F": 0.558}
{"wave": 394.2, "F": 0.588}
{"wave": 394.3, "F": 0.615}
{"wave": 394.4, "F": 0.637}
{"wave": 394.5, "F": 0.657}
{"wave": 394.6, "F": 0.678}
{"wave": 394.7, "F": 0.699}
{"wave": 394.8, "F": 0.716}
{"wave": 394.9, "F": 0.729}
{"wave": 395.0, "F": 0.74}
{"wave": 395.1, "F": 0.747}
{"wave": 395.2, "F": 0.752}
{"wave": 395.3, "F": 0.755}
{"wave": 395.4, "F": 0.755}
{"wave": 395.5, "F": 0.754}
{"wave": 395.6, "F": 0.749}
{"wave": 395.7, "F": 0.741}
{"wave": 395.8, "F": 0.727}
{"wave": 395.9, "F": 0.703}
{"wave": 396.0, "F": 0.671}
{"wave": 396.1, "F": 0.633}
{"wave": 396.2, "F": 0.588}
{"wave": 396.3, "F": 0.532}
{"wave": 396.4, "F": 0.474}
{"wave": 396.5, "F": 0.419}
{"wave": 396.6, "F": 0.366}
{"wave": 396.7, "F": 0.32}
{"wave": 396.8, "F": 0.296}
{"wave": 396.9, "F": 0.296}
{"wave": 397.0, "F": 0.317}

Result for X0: 394.5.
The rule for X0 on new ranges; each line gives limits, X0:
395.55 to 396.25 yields 396.2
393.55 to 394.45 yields 394.4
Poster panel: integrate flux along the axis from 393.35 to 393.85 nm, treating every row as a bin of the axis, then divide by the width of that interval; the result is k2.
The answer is 0.3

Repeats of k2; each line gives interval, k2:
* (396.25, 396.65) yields 0.4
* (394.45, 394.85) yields 0.7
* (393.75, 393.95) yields 0.4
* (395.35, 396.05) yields 0.7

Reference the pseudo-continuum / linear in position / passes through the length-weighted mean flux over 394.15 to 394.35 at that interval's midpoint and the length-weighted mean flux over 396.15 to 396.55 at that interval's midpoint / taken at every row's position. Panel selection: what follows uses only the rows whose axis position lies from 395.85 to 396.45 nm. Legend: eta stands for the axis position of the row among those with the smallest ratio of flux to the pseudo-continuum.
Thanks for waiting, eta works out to 396.4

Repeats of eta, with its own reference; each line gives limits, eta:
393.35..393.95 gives 393.4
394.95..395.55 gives 395.0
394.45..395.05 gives 394.5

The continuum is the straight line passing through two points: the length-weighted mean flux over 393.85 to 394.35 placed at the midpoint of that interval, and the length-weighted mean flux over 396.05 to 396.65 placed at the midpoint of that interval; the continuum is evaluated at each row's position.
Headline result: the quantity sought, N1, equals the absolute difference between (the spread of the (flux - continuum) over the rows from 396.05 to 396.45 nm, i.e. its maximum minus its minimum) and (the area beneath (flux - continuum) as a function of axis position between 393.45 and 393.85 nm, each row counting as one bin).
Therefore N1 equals 0.25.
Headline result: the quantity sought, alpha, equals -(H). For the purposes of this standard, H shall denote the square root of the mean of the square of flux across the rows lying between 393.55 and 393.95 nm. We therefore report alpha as -0.38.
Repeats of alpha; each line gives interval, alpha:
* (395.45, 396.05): -0.72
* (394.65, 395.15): -0.73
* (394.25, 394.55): -0.64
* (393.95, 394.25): -0.56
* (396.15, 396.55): -0.51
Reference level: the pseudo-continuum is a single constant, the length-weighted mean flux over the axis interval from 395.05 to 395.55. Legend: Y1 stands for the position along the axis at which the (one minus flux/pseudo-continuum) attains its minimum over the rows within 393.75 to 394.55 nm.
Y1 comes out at 394.5 nm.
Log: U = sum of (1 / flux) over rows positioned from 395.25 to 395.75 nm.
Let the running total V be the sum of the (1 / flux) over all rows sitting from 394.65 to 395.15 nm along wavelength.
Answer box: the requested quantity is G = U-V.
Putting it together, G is 0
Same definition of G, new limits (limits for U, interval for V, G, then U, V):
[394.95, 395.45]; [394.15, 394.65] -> -1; 6.7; 7.9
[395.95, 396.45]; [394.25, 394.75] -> 1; 8.8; 7.6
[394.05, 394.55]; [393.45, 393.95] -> -6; 8.2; 14.7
